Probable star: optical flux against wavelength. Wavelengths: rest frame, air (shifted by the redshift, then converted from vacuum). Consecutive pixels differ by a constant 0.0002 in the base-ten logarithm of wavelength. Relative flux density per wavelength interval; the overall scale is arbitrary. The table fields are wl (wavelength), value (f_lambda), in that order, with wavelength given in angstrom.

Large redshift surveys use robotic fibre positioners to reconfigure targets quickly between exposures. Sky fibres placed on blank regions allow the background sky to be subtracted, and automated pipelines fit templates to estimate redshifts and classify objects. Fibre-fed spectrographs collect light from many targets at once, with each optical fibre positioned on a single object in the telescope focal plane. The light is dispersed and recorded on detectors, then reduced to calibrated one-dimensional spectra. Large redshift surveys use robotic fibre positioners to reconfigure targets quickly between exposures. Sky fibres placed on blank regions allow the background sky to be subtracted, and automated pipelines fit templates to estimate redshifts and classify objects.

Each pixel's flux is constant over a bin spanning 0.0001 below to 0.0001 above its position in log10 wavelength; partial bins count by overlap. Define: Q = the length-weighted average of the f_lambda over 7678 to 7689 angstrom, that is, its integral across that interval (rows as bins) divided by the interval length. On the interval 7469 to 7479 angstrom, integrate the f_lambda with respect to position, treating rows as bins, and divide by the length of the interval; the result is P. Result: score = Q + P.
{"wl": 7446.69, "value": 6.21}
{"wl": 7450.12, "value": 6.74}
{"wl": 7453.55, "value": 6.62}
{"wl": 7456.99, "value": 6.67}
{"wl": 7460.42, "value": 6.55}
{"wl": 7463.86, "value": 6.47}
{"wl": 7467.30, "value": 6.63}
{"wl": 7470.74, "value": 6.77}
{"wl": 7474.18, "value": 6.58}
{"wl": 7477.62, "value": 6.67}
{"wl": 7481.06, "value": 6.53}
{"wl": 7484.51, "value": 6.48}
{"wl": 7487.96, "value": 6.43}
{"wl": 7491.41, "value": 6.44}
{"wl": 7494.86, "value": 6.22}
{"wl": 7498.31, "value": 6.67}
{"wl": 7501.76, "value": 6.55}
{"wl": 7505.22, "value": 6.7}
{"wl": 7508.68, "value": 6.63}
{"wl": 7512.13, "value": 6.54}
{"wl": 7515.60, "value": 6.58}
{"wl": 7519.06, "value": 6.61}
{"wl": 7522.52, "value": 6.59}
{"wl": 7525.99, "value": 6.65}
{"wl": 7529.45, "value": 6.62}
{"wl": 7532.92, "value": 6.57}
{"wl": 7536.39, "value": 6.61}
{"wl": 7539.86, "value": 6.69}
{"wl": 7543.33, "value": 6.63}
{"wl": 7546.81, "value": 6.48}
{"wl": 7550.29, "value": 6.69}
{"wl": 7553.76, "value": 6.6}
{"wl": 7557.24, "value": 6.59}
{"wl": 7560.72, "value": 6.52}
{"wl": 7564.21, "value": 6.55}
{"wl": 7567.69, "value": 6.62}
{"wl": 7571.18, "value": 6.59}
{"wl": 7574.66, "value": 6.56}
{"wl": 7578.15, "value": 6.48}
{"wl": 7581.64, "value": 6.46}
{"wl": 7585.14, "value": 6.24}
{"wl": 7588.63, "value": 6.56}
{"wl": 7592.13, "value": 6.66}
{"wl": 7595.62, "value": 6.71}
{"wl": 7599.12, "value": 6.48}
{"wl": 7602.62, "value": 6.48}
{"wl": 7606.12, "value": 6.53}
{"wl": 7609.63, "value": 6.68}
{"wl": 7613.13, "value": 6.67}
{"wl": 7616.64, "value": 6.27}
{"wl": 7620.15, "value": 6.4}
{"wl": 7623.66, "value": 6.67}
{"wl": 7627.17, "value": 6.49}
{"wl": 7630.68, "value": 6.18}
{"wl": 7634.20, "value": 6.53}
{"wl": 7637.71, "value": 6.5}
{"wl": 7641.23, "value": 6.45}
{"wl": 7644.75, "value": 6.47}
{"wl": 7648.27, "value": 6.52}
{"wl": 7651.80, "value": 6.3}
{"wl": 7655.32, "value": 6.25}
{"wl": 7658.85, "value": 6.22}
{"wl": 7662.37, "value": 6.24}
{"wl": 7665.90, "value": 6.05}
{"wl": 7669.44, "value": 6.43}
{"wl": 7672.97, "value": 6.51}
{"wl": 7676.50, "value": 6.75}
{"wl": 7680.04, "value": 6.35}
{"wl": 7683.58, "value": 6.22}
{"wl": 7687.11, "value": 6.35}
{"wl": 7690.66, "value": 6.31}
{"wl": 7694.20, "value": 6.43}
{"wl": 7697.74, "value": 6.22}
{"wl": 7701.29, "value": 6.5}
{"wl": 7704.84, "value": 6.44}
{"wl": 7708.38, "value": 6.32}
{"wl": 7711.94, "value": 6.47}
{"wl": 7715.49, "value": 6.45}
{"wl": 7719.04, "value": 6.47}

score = 13.0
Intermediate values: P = 6.68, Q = 6.31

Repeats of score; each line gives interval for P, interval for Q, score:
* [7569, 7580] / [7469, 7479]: 13.2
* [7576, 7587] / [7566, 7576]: 13.0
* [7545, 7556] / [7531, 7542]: 13.2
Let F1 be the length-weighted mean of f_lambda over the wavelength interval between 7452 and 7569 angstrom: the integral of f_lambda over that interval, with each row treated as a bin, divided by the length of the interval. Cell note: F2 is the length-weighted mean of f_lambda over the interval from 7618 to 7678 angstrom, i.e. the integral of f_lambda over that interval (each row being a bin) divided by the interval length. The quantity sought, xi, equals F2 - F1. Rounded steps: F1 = 6.58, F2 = 6.41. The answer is -0.17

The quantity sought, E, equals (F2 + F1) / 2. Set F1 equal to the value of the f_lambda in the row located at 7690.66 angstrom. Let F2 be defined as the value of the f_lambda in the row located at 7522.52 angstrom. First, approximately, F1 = 6.31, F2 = 6.59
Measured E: 6.45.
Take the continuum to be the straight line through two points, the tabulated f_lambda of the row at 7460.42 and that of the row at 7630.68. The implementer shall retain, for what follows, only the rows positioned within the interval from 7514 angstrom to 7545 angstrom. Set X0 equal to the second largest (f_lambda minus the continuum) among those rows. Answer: 0.26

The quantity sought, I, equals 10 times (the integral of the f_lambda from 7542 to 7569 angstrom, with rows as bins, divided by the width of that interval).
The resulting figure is 65.8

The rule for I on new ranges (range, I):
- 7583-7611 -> 65.4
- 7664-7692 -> 63.7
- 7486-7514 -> 65.2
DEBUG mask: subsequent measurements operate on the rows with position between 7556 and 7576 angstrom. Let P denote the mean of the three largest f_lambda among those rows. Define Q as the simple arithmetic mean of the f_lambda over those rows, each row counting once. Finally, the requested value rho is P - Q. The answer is 0.03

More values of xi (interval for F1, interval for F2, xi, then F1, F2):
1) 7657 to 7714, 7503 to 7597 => 0.22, 6.36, 6.58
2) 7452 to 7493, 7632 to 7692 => -0.19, 6.57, 6.38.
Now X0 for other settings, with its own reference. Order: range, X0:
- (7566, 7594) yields 0.30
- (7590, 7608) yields 0.40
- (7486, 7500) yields -0.04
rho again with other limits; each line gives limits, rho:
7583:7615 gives 0.13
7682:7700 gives 0.06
